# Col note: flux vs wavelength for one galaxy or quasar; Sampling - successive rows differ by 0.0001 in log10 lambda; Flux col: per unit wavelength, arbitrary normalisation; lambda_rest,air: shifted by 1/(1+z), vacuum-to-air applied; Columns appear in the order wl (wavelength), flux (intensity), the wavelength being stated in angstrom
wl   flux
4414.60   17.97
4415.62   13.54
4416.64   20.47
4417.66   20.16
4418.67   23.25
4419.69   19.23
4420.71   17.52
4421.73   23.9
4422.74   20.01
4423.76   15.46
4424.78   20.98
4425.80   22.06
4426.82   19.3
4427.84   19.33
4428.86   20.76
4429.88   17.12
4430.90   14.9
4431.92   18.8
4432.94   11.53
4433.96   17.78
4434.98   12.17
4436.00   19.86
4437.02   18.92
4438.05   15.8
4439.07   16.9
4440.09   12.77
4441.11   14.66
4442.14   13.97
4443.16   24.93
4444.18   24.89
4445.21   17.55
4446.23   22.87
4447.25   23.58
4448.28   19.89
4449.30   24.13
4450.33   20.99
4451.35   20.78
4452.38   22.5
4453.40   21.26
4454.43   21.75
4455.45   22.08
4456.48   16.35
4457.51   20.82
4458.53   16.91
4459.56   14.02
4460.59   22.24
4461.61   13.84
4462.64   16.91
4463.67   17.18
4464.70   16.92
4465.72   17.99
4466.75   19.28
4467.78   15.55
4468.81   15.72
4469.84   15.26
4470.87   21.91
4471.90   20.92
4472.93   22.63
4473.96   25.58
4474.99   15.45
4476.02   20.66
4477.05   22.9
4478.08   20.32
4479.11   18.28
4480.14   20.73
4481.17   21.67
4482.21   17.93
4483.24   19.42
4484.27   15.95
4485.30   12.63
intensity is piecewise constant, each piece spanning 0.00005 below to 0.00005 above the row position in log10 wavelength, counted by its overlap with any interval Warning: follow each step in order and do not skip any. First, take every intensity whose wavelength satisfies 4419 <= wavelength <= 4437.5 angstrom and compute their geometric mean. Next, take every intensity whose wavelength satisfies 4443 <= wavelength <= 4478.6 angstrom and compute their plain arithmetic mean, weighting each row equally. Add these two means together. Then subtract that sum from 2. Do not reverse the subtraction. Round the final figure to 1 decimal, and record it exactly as -35.9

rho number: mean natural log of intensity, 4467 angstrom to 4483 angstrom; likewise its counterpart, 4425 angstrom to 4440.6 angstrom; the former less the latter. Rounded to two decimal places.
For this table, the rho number 0.14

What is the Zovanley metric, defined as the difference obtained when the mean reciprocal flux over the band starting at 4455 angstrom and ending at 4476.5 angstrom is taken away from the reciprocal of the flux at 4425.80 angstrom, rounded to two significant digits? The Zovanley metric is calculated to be -0.010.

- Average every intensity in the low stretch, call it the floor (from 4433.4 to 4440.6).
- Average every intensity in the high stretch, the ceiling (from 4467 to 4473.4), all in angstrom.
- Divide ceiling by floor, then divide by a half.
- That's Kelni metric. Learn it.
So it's 2.29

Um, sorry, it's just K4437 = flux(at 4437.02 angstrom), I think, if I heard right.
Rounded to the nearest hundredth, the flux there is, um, 18.92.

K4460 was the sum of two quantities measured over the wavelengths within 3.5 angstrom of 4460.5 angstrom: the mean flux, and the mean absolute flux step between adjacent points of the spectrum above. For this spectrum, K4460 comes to 21.9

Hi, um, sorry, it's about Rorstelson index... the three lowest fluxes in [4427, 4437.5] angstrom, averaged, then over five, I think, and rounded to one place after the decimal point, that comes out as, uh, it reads 2.6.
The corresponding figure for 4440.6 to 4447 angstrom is 3.1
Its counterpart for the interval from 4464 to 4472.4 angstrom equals 3.1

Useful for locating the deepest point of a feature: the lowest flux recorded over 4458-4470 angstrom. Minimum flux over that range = 13.84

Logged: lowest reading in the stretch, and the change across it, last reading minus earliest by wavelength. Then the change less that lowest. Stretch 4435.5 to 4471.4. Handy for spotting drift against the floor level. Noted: -10.7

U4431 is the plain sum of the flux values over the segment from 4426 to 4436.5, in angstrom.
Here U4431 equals 172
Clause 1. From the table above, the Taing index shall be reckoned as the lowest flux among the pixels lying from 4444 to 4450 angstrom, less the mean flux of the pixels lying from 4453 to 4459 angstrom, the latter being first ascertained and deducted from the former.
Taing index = -2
